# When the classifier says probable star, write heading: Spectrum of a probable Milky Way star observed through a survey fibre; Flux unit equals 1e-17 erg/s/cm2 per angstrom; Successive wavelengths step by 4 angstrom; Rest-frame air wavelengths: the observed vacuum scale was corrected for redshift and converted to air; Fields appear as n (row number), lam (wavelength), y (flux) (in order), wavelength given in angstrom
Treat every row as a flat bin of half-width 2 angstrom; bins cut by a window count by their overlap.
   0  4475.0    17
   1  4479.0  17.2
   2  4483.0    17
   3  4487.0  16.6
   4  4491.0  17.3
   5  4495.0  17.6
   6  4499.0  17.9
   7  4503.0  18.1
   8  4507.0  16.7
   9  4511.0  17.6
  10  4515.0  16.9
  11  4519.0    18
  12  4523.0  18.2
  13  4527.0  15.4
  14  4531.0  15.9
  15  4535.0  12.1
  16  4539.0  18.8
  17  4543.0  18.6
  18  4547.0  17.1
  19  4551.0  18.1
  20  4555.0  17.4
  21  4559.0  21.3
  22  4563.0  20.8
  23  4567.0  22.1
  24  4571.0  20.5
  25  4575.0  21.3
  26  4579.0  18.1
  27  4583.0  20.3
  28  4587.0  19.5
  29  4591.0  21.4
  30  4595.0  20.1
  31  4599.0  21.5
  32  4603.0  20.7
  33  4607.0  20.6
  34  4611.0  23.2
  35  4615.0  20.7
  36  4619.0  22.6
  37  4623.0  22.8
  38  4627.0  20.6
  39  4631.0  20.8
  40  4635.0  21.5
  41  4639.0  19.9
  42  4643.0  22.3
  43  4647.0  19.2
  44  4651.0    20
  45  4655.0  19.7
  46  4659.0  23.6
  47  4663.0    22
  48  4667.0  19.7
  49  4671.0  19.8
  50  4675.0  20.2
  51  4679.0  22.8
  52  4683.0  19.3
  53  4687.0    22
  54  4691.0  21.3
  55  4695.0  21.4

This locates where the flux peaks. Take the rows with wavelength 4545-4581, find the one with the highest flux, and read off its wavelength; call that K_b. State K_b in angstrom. 4567.0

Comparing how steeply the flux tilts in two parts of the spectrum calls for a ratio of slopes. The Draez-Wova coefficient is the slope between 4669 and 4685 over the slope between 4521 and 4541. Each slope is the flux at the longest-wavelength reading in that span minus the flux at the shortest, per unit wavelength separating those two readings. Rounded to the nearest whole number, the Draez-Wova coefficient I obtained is -1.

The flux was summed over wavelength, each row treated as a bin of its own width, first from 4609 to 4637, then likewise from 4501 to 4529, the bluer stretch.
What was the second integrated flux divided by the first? 0.79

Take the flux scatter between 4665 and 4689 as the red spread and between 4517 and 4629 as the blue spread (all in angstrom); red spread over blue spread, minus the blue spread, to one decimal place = -1.9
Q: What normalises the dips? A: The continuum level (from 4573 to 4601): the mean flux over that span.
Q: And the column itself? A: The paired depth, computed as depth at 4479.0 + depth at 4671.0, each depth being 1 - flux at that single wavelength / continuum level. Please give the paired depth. 0.18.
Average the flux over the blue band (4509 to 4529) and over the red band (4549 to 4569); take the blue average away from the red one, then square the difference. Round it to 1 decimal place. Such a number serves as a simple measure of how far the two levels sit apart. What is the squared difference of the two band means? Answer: 7.4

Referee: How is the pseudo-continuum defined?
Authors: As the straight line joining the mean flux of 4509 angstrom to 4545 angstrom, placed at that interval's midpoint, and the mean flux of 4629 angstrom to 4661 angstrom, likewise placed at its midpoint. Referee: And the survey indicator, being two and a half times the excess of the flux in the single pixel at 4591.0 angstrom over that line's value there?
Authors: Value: 5.9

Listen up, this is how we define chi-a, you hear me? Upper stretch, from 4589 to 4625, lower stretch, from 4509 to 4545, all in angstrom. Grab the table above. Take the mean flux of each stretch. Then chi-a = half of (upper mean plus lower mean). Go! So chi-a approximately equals 19.2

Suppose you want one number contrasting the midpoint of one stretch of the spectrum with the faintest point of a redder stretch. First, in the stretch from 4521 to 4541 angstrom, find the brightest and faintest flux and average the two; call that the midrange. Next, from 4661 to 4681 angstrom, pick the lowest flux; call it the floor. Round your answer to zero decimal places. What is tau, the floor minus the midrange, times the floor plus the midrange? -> 149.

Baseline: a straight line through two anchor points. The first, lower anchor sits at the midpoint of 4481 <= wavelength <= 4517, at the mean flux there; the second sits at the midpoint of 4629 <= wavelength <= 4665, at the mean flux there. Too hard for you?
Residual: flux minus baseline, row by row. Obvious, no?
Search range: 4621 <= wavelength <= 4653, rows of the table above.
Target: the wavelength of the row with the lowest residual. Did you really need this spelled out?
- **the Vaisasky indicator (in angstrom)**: 4647.0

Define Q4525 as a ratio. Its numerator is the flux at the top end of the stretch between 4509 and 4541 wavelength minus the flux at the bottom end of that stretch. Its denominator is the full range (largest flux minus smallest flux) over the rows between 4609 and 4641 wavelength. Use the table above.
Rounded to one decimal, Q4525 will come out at 0.4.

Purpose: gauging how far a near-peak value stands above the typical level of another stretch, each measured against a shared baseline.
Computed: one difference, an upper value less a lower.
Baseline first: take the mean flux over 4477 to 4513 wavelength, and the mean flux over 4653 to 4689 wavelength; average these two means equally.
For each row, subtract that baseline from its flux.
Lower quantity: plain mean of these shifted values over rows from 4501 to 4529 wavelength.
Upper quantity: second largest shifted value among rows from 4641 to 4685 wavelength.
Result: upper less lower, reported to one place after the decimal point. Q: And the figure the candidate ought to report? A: 5.5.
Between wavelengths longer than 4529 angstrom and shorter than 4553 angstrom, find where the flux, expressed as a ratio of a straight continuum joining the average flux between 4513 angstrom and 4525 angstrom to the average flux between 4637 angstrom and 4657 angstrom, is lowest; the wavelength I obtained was 4535.0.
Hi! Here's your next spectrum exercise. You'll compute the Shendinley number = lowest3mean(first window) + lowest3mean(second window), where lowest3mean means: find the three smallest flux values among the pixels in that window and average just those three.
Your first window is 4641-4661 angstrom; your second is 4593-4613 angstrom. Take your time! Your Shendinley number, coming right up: 40.1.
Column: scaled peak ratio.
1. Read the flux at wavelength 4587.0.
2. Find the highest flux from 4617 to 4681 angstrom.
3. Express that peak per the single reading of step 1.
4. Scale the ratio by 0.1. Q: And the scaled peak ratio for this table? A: 0.121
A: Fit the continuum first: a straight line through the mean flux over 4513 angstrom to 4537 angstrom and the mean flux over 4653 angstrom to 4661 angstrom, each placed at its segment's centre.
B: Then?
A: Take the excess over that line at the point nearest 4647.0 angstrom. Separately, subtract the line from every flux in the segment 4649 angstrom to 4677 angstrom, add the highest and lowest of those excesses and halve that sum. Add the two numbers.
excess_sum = -2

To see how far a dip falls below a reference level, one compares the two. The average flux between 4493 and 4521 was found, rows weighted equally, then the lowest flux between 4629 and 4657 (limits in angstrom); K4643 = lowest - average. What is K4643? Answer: 1.7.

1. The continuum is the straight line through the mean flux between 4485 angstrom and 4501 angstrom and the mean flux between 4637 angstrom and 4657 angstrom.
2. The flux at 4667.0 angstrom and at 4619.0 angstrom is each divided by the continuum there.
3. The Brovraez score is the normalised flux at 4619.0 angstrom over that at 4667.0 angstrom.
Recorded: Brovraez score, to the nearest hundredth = 1.20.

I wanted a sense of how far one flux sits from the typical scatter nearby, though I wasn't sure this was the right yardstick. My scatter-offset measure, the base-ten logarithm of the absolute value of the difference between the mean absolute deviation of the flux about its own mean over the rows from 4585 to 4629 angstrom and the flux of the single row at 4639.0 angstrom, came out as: 1.277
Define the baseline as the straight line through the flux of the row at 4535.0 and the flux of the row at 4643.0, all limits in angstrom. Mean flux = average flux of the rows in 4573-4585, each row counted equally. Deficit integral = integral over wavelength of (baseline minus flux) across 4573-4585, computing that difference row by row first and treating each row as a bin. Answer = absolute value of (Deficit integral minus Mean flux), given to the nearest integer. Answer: 64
